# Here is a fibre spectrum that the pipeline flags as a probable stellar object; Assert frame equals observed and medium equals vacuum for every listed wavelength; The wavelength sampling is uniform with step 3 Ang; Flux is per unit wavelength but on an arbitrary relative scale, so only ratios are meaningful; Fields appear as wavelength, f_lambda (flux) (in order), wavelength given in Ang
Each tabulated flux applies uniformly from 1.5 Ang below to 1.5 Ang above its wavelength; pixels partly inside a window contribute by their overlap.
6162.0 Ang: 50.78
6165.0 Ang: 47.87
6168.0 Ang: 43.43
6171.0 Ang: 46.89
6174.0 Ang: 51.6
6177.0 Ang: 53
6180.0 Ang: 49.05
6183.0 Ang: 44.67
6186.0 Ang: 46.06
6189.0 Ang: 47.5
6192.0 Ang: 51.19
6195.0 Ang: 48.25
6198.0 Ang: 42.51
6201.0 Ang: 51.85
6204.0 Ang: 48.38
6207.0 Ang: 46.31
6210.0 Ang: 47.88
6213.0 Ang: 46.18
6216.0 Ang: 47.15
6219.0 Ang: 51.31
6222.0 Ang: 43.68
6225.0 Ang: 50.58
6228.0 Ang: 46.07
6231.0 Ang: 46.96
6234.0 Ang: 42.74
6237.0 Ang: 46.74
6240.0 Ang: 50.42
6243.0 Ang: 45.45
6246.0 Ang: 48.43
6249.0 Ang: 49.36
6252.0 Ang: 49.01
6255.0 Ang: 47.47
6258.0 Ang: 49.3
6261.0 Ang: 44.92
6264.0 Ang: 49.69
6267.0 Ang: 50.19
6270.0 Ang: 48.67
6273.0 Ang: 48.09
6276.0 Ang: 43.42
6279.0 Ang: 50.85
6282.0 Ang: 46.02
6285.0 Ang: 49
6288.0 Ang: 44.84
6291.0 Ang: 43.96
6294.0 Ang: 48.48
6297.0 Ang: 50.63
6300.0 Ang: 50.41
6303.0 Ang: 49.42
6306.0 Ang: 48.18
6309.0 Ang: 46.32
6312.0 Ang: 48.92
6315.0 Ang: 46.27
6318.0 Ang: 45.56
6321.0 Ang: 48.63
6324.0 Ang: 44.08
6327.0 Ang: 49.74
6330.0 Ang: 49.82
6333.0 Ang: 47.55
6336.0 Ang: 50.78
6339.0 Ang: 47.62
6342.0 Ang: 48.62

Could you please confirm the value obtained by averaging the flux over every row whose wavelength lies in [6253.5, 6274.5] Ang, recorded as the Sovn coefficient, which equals 48.3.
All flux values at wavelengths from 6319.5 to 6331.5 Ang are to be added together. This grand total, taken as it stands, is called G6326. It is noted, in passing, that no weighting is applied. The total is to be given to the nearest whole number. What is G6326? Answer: 192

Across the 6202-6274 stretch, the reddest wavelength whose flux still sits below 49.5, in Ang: 6273.0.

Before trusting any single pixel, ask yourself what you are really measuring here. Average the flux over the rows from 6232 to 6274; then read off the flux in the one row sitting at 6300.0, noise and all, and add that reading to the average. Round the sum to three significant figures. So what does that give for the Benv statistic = 98.3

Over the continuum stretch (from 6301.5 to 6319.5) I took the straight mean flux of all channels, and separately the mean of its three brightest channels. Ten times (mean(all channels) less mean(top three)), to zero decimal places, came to -14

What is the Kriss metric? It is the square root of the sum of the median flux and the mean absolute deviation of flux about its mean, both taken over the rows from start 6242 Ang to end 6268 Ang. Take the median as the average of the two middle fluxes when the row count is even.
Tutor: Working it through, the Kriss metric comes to 7.11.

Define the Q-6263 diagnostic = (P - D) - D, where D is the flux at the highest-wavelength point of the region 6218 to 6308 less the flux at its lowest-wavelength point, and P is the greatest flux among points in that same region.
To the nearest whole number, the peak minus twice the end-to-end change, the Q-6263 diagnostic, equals 58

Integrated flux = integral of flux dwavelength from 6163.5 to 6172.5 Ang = 415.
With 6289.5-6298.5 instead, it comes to 429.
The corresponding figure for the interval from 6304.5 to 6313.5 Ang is 430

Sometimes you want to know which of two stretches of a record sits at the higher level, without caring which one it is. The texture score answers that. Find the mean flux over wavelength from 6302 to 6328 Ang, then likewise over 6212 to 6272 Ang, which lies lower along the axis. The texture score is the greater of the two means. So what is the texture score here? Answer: 47.7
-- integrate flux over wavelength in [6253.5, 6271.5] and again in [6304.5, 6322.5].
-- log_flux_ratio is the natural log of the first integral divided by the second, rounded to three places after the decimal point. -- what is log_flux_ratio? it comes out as 0.022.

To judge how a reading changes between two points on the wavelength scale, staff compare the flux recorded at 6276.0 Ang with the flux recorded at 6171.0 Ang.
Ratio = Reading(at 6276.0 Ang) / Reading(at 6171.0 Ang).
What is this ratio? 0.93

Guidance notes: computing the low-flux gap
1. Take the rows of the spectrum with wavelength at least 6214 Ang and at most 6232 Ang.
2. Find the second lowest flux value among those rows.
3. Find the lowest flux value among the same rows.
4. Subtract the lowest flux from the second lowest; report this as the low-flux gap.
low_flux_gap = 2.4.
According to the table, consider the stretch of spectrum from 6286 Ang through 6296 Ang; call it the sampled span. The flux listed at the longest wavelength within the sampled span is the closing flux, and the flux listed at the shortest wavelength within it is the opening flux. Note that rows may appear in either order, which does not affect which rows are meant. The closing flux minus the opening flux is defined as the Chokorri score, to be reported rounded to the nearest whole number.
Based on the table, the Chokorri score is 4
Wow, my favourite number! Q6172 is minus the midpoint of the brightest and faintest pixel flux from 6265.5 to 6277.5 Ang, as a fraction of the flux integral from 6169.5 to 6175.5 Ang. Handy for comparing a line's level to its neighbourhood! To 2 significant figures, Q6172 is -0.16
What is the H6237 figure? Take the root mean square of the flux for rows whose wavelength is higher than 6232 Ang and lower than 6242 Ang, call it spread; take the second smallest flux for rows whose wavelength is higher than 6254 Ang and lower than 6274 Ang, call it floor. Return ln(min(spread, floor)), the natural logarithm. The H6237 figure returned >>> 3.84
